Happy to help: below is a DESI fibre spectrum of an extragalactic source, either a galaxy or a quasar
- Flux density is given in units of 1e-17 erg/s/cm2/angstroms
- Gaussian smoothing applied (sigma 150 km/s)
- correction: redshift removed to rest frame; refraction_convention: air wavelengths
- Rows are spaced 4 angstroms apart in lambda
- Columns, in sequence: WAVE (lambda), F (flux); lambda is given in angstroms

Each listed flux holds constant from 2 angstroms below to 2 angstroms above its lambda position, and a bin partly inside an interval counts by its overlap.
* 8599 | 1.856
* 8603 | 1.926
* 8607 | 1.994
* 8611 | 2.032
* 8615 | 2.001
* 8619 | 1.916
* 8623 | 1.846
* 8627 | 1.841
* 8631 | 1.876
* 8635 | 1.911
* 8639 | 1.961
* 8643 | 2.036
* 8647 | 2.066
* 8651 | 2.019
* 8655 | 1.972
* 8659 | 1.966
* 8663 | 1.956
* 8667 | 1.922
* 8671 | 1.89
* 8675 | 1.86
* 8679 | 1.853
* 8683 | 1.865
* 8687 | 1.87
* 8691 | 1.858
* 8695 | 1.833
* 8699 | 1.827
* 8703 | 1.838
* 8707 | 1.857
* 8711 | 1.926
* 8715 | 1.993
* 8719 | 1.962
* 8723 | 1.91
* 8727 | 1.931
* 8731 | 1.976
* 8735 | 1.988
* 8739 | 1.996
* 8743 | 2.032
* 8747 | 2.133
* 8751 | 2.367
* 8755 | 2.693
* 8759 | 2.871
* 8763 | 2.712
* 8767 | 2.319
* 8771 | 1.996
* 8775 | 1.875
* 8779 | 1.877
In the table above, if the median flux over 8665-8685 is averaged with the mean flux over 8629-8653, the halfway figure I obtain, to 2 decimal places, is 1.92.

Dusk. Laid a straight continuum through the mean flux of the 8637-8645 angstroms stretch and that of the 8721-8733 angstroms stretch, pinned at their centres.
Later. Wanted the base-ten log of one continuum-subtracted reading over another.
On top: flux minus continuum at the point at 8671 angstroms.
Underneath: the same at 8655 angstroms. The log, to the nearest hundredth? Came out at 0.72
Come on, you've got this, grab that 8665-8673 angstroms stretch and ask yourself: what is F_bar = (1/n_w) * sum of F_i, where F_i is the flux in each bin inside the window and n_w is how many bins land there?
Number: 1.91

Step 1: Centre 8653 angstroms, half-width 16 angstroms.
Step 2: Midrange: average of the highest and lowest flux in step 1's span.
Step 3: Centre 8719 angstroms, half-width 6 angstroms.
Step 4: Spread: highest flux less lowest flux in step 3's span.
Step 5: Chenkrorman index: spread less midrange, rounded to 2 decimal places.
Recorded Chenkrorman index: -1.91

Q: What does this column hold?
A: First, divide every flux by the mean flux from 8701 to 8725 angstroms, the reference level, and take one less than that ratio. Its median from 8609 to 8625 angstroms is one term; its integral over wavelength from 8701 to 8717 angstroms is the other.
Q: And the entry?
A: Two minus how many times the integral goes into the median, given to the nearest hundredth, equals 2.25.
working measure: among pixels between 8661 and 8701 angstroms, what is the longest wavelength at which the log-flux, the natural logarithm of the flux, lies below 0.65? 8699 angstroms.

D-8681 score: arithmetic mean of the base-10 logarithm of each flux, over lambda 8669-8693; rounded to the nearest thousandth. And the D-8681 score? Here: 0.271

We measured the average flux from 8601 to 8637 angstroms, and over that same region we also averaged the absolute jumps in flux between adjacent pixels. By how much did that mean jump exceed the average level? -1.88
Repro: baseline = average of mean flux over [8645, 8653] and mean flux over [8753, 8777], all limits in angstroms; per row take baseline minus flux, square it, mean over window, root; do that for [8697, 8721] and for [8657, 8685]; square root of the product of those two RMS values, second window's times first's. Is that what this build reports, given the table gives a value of 0.330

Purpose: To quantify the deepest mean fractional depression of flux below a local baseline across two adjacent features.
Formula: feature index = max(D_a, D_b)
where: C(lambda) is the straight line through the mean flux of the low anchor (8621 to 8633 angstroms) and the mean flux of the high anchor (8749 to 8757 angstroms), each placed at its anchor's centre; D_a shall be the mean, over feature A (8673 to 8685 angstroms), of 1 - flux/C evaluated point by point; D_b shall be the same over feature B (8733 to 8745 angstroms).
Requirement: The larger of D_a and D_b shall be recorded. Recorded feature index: 0.183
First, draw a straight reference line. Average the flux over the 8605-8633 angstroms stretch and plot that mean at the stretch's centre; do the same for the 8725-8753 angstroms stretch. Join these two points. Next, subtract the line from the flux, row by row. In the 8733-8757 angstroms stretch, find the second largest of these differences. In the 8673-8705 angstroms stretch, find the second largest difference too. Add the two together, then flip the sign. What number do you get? -0.16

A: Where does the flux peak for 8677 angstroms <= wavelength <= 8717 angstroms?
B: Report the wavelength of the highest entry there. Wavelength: 8715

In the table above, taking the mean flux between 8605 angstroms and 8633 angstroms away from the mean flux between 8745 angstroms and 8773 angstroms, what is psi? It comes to 0.51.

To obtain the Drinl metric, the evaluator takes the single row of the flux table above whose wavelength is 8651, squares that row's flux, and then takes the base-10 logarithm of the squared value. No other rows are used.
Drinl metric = 0.61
